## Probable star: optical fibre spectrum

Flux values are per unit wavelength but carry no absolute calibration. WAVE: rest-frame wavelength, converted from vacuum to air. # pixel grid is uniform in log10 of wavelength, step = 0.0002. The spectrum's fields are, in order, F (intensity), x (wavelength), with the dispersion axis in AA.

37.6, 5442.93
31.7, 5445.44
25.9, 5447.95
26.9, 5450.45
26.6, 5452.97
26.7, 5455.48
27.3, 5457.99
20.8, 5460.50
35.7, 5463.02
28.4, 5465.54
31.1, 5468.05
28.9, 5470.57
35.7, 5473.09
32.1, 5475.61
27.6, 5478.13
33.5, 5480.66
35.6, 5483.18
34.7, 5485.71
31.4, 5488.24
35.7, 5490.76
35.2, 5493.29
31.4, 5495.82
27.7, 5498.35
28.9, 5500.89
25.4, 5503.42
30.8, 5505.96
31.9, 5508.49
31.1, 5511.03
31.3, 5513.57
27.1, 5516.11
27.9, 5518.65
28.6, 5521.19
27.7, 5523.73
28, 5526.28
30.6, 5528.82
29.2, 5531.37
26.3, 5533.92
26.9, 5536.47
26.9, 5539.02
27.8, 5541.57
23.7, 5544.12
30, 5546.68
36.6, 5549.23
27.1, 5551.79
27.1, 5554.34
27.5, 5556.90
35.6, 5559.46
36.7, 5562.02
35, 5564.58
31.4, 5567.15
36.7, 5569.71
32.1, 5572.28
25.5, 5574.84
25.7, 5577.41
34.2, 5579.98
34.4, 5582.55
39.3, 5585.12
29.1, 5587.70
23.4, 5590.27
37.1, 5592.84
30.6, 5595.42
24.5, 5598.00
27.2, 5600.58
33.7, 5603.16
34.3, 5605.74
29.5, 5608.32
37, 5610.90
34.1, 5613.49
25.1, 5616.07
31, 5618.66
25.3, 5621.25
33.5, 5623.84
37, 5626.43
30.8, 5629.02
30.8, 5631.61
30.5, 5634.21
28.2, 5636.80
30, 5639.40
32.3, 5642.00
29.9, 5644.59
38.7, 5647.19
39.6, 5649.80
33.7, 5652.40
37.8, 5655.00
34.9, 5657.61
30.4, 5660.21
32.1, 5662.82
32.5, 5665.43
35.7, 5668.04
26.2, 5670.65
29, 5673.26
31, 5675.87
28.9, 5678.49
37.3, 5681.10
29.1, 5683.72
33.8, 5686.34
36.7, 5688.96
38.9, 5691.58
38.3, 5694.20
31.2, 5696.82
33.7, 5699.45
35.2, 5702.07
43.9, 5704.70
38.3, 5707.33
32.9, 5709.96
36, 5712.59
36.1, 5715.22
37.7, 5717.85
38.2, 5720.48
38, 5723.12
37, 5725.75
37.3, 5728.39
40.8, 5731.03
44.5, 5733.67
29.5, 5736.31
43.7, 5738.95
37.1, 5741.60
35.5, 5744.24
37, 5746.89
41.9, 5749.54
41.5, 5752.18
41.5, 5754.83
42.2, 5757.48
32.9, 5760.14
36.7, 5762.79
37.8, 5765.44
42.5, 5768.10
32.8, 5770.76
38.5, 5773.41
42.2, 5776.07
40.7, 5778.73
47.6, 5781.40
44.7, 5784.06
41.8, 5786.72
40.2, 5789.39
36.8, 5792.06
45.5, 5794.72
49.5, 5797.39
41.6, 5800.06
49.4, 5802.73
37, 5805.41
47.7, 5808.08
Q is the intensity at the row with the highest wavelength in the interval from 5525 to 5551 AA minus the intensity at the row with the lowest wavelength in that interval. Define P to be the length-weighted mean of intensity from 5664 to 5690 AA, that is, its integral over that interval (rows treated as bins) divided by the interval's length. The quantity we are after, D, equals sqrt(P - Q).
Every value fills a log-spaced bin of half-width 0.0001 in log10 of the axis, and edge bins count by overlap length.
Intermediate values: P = 32.0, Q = 8.6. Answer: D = 4.8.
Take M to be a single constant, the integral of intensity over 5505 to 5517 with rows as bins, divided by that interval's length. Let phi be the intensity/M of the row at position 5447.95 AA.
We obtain 0.85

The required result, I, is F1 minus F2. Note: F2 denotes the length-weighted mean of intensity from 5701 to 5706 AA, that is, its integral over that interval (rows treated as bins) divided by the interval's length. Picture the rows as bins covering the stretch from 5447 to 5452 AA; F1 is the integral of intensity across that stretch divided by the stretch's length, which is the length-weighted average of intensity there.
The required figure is -13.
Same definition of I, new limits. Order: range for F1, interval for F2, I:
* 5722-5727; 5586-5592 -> 10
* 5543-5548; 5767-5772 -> -10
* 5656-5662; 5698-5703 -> -1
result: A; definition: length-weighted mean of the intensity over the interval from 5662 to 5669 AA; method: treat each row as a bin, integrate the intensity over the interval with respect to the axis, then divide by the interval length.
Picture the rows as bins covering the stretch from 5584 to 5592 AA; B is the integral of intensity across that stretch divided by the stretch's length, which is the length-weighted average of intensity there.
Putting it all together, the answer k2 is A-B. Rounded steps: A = 33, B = 31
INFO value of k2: 2.6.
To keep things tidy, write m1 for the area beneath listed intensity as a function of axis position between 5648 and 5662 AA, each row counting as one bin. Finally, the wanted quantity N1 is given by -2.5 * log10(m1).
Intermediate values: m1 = 494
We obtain -6.73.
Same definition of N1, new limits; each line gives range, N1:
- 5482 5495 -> -6.63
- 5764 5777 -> -6.75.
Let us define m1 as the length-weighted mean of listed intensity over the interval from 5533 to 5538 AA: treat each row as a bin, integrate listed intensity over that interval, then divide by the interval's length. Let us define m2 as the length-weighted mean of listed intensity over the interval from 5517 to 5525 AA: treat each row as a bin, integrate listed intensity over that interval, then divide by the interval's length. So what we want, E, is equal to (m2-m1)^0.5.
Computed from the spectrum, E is 1.2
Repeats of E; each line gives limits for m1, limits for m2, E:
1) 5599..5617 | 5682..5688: 0.7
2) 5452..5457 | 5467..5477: 2.3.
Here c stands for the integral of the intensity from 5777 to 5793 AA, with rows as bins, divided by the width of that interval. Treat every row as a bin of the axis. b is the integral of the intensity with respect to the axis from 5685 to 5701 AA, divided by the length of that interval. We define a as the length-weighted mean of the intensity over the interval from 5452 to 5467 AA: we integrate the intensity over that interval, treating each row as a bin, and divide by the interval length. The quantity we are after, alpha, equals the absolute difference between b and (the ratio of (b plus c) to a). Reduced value 33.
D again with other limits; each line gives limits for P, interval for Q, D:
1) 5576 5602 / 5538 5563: 4.6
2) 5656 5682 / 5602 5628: 5.3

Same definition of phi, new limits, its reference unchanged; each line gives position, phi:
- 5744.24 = 1.16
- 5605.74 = 1.12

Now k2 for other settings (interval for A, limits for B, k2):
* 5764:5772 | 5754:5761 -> -1.3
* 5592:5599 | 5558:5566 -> -4.9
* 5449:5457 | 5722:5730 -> -10.8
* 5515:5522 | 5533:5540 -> 1.1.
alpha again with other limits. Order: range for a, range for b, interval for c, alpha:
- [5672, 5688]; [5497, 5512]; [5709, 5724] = 27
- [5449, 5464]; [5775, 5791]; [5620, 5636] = 40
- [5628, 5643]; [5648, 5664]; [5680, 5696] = 33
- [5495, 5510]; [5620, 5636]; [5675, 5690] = 29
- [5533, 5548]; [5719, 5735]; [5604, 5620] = 37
